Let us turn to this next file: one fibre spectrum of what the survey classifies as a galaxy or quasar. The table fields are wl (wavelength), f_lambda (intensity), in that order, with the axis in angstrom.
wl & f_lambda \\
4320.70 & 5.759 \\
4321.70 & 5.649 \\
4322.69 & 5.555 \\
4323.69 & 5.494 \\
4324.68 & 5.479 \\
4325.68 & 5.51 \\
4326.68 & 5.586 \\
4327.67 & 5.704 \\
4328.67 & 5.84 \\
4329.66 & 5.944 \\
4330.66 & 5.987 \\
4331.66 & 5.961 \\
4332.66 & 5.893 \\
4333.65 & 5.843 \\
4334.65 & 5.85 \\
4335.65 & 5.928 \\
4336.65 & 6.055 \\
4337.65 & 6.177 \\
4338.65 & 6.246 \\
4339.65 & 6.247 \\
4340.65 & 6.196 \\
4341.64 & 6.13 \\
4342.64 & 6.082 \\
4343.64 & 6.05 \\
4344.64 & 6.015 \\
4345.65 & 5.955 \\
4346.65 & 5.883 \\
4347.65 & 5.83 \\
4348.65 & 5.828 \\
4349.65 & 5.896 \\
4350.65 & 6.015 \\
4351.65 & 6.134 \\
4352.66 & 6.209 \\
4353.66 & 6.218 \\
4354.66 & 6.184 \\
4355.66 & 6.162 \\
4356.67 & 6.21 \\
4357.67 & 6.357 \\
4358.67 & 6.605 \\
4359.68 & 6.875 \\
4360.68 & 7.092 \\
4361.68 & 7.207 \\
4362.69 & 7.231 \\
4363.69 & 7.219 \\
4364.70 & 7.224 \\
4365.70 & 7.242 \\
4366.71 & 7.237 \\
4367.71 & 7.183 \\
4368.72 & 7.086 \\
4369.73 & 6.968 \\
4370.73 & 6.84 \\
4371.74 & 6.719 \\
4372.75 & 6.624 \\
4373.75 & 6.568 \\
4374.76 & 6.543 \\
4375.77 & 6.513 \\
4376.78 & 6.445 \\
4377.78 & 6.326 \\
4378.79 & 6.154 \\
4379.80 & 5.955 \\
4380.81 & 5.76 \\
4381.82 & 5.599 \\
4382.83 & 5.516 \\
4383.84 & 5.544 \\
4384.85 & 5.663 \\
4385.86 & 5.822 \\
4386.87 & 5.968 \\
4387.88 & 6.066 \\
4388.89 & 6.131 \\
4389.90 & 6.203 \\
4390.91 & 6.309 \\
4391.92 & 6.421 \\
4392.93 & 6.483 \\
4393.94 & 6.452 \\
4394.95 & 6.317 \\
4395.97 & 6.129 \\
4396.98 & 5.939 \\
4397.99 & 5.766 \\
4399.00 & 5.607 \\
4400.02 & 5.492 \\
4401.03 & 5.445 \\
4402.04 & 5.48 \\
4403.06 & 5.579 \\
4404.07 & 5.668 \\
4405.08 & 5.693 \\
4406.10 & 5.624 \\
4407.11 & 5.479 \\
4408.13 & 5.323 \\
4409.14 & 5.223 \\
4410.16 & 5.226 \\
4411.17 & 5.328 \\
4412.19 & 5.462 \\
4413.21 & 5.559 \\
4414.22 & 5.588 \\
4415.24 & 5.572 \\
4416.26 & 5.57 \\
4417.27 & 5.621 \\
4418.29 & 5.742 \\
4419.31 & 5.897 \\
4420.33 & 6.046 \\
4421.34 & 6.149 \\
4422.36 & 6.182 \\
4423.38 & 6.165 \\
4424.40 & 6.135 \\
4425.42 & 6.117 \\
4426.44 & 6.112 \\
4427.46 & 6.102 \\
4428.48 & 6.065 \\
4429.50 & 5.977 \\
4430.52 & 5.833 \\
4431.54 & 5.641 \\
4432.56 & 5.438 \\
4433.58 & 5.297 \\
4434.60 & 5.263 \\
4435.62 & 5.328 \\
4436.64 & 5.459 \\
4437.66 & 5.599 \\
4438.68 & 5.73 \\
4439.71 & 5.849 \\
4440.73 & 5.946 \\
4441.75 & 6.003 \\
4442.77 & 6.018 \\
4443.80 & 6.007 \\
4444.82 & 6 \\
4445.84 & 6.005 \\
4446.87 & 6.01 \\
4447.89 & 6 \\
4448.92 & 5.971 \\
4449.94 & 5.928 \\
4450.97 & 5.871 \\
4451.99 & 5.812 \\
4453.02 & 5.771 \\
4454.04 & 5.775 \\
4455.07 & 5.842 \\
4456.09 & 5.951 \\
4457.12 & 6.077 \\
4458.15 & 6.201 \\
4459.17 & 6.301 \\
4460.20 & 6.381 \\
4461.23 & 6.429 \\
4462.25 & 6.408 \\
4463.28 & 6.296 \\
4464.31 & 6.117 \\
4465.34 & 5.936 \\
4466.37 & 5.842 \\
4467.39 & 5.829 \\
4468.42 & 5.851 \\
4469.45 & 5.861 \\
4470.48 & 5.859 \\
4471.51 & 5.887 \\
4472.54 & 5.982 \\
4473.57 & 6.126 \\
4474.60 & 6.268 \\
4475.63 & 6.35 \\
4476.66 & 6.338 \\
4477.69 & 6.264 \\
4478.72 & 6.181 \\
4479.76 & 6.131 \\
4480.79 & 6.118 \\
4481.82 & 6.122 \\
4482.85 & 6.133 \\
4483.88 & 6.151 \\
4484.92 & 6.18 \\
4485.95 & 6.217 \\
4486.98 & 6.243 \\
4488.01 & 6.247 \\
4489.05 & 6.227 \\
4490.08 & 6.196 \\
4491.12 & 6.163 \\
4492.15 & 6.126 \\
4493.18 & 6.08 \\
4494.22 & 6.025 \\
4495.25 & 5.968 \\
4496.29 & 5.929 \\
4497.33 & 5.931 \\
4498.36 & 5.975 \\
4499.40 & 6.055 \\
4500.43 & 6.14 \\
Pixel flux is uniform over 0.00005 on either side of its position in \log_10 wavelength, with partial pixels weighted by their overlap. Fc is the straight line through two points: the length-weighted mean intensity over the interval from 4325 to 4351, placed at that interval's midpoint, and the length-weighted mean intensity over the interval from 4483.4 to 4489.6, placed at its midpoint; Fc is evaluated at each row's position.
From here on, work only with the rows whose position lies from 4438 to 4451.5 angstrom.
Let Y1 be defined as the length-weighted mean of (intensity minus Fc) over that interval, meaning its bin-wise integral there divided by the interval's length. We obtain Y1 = -0.19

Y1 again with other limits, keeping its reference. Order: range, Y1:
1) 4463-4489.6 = -0.09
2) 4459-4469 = -0.04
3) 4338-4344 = 0.21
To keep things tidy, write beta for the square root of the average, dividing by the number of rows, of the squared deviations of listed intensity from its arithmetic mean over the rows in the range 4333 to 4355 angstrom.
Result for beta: 0.14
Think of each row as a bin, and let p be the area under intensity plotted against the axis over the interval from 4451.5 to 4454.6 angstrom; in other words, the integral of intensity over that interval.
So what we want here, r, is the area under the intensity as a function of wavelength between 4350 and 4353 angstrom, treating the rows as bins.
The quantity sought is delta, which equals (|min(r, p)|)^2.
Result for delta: 321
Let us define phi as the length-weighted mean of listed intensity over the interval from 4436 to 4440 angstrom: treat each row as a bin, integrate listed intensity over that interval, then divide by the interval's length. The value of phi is 5.6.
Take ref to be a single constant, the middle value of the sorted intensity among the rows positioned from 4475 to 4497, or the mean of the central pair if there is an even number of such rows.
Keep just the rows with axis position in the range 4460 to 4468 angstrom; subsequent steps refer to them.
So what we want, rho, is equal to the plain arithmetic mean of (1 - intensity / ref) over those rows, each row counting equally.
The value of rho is 0.001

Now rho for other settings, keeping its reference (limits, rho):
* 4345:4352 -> 0.037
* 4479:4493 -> -0.002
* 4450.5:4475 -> 0.022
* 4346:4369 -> -0.066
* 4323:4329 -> 0.091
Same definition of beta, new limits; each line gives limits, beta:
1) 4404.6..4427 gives 0.32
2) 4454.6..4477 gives 0.21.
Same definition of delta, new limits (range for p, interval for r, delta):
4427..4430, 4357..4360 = 329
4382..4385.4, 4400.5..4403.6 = 292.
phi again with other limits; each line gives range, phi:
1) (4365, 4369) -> 7.2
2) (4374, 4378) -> 6.5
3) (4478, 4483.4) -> 6.1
